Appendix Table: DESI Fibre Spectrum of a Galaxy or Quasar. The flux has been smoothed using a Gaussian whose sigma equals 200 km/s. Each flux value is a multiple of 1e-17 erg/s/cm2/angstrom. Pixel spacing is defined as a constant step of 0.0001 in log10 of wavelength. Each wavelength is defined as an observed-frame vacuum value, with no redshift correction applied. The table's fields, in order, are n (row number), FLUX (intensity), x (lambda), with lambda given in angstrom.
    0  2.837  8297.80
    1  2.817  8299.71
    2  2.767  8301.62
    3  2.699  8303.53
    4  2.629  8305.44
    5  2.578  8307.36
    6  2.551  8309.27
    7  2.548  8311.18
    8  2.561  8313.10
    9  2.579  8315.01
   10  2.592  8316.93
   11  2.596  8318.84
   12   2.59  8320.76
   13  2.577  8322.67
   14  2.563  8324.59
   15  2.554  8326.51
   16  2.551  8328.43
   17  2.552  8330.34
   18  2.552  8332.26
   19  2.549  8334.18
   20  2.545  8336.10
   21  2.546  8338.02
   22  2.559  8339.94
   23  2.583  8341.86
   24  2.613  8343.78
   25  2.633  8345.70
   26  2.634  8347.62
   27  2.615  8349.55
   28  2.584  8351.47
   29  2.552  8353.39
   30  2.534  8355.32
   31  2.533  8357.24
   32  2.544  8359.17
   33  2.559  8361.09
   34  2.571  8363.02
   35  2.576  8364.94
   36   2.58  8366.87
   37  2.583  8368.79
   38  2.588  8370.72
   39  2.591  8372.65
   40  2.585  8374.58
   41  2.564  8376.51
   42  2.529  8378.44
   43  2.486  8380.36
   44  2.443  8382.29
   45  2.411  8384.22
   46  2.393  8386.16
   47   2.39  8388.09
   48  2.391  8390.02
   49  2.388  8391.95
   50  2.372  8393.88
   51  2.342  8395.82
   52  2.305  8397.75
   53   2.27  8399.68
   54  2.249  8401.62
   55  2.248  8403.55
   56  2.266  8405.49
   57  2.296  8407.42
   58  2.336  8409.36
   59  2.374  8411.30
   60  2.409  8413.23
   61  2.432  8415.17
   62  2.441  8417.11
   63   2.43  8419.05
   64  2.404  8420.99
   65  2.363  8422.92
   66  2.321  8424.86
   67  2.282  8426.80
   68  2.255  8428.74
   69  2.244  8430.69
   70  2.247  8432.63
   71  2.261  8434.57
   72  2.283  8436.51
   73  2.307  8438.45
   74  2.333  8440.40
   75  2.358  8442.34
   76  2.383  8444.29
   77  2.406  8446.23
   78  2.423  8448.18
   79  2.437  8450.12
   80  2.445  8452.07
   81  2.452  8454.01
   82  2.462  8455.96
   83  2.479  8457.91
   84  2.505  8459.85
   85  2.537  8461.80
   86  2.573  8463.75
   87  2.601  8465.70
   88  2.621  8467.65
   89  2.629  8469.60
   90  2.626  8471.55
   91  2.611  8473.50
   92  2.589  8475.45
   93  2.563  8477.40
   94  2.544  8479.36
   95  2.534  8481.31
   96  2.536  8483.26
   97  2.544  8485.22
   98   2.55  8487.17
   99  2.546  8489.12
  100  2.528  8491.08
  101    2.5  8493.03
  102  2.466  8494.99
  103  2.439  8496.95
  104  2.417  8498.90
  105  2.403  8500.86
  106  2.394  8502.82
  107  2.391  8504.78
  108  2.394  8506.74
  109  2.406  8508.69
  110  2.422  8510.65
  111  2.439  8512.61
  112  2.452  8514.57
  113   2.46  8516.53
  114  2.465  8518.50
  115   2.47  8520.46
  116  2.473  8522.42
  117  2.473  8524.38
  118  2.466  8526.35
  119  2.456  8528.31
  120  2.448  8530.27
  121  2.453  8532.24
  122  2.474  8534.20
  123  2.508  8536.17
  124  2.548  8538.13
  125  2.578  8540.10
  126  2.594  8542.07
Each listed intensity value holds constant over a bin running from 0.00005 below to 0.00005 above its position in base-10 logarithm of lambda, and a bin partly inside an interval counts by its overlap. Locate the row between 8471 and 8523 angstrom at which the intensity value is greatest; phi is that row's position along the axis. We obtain 8471.55 angstrom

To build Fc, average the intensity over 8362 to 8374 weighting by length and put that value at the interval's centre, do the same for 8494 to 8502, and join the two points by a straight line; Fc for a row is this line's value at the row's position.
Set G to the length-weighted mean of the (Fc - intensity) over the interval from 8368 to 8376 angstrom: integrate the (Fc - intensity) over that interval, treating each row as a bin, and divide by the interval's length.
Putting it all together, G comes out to -0.009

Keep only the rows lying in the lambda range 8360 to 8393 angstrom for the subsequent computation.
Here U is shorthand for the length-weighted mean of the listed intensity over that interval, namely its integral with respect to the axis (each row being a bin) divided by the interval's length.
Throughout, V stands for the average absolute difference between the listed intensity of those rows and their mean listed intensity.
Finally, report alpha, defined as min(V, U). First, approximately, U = 2.51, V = 0.077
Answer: 0.077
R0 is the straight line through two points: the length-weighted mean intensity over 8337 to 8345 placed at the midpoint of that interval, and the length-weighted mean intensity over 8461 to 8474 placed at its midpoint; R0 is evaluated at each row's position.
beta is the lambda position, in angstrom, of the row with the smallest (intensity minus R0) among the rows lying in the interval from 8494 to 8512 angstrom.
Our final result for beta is 8504.78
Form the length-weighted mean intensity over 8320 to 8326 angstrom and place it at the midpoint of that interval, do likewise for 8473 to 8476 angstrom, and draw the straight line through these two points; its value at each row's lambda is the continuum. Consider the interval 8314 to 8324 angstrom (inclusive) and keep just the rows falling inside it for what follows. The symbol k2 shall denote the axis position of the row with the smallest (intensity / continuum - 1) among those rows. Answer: 8322.67 angstrom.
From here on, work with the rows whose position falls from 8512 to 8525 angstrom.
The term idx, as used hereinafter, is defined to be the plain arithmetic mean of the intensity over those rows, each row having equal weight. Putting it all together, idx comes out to 2.46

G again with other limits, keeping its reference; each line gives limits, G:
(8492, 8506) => -0.002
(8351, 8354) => 0.032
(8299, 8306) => -0.073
